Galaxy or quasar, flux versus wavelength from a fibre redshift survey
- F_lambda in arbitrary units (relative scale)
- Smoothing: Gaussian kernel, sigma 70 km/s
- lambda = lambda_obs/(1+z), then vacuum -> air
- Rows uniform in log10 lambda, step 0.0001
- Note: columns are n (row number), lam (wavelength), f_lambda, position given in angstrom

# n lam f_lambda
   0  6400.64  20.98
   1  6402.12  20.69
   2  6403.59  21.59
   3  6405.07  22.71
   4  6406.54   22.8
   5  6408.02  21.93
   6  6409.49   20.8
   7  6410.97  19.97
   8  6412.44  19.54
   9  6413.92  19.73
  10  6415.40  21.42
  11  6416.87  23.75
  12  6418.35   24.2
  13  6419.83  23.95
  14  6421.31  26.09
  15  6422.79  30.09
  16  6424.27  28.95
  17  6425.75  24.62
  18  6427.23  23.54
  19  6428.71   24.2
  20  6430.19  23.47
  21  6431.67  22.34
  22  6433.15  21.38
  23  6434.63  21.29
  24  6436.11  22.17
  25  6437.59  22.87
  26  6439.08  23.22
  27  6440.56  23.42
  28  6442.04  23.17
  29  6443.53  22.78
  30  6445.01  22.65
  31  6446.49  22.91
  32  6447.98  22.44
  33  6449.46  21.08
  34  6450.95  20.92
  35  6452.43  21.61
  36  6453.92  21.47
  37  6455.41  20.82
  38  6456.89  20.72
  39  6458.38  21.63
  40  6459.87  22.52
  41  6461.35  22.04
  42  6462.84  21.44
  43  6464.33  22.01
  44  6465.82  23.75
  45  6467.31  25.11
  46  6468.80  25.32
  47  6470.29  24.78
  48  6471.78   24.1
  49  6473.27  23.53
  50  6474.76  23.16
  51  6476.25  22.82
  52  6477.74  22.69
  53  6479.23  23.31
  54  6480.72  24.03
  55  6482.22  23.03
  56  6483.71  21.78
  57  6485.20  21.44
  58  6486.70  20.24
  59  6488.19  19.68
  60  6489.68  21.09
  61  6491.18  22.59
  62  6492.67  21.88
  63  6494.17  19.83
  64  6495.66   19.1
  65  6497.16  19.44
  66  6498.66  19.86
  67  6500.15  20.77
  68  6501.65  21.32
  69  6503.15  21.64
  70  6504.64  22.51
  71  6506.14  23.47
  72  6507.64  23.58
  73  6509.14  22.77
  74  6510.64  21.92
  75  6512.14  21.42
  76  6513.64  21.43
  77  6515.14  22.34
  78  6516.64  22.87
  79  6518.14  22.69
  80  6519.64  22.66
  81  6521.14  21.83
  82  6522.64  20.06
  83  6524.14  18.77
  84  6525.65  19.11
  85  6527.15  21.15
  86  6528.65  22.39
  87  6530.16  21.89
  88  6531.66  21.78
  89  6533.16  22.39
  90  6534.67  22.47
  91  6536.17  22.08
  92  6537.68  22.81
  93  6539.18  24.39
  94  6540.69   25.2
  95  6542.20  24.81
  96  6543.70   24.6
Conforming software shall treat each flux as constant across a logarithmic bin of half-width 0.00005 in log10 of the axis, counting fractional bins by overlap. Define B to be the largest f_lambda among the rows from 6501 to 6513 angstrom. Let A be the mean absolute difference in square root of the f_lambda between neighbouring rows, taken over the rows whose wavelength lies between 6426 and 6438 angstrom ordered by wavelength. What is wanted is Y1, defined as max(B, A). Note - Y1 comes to 23.6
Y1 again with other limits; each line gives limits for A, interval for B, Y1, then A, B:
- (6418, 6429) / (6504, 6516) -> 23.6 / 0.188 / 23.58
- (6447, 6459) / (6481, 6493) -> 23.0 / 0.062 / 23.03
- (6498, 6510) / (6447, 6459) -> 22.4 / 0.069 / 22.44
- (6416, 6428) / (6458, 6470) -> 25.3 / 0.185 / 25.32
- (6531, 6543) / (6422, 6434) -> 30.1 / 0.068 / 30.09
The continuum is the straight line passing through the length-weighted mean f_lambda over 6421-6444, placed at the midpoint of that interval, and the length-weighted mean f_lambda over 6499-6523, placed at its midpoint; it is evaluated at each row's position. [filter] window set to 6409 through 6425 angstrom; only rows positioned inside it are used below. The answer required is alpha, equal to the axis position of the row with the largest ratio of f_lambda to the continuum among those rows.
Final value 6422.79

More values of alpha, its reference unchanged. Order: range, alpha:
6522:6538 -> 6537.68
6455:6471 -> 6468.80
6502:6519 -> 6507.64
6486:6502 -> 6491.18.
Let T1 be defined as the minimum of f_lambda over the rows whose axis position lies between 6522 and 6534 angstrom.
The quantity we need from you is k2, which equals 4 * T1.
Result 75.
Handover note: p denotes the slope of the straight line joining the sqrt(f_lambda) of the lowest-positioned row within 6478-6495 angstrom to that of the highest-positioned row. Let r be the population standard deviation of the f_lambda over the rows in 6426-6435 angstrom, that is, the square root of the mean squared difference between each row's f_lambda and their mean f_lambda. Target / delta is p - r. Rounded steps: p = -0.025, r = 1.11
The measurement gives -1.1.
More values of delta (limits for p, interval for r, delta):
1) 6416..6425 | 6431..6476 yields -1.2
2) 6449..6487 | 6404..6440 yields -2.5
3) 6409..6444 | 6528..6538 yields -0.3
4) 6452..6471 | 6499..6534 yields -1.2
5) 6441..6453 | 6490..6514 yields -1.3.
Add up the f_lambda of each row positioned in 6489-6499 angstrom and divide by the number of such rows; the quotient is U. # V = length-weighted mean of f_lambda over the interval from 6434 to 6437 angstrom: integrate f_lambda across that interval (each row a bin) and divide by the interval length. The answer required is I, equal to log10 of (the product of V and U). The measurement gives 2.65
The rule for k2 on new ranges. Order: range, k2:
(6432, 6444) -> 85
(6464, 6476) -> 88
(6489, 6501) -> 76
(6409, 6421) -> 78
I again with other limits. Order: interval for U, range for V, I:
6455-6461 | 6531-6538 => 2.68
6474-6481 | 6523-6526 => 2.64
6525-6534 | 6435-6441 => 2.69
